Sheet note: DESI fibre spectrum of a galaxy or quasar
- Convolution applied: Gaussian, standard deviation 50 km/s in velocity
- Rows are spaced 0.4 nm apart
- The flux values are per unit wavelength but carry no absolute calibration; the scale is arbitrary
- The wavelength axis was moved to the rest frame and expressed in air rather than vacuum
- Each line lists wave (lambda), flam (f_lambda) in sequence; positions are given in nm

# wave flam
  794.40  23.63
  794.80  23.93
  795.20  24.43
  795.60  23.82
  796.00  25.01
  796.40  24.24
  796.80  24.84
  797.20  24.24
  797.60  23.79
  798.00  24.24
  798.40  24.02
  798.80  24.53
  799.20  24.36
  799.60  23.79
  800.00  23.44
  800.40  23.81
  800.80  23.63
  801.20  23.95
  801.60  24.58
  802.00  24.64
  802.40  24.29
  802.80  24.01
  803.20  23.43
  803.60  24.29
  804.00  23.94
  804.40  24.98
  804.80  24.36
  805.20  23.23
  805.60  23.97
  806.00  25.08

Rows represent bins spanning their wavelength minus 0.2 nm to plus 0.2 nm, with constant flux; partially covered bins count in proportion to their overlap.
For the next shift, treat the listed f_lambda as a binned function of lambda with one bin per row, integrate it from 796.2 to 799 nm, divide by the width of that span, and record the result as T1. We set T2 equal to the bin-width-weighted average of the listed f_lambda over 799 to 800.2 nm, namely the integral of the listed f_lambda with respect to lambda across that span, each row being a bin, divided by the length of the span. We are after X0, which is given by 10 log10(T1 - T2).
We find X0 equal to -4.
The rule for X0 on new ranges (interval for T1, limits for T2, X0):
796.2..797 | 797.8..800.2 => -3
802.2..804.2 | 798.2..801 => -13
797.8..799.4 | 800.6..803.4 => -7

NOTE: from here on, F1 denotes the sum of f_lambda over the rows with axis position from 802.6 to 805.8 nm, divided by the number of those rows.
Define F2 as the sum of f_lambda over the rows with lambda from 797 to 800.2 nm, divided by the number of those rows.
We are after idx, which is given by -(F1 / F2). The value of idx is -0.999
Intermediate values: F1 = 24.0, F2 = 24.1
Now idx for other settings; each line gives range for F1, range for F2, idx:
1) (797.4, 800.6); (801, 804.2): -0.994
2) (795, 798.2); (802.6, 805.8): -1.012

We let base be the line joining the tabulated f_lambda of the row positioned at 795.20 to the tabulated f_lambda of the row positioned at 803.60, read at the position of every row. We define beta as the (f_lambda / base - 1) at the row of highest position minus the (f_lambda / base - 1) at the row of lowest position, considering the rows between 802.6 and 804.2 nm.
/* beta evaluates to 0.00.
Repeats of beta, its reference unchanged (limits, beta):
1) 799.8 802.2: 0.05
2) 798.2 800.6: -0.01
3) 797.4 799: 0.03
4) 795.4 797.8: 0.00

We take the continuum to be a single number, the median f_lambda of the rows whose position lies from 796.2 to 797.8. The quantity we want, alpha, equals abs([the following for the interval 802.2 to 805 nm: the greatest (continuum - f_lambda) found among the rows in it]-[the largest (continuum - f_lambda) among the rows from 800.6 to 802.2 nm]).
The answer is 0.20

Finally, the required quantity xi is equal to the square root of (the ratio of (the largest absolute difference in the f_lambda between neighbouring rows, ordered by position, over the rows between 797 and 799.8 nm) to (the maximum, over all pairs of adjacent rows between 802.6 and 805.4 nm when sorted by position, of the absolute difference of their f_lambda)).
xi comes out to 0.71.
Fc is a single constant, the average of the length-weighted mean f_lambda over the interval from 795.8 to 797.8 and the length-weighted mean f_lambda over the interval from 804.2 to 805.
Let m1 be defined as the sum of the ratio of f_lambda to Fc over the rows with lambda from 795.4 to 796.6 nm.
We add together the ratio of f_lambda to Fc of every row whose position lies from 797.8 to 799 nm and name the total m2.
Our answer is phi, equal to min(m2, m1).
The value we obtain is 2.97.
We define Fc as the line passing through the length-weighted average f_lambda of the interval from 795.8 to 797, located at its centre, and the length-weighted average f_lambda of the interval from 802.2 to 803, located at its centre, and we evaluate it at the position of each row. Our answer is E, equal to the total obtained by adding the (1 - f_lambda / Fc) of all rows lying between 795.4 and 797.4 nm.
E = 0.05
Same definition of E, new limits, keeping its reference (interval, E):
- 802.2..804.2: 0.02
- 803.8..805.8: -0.03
